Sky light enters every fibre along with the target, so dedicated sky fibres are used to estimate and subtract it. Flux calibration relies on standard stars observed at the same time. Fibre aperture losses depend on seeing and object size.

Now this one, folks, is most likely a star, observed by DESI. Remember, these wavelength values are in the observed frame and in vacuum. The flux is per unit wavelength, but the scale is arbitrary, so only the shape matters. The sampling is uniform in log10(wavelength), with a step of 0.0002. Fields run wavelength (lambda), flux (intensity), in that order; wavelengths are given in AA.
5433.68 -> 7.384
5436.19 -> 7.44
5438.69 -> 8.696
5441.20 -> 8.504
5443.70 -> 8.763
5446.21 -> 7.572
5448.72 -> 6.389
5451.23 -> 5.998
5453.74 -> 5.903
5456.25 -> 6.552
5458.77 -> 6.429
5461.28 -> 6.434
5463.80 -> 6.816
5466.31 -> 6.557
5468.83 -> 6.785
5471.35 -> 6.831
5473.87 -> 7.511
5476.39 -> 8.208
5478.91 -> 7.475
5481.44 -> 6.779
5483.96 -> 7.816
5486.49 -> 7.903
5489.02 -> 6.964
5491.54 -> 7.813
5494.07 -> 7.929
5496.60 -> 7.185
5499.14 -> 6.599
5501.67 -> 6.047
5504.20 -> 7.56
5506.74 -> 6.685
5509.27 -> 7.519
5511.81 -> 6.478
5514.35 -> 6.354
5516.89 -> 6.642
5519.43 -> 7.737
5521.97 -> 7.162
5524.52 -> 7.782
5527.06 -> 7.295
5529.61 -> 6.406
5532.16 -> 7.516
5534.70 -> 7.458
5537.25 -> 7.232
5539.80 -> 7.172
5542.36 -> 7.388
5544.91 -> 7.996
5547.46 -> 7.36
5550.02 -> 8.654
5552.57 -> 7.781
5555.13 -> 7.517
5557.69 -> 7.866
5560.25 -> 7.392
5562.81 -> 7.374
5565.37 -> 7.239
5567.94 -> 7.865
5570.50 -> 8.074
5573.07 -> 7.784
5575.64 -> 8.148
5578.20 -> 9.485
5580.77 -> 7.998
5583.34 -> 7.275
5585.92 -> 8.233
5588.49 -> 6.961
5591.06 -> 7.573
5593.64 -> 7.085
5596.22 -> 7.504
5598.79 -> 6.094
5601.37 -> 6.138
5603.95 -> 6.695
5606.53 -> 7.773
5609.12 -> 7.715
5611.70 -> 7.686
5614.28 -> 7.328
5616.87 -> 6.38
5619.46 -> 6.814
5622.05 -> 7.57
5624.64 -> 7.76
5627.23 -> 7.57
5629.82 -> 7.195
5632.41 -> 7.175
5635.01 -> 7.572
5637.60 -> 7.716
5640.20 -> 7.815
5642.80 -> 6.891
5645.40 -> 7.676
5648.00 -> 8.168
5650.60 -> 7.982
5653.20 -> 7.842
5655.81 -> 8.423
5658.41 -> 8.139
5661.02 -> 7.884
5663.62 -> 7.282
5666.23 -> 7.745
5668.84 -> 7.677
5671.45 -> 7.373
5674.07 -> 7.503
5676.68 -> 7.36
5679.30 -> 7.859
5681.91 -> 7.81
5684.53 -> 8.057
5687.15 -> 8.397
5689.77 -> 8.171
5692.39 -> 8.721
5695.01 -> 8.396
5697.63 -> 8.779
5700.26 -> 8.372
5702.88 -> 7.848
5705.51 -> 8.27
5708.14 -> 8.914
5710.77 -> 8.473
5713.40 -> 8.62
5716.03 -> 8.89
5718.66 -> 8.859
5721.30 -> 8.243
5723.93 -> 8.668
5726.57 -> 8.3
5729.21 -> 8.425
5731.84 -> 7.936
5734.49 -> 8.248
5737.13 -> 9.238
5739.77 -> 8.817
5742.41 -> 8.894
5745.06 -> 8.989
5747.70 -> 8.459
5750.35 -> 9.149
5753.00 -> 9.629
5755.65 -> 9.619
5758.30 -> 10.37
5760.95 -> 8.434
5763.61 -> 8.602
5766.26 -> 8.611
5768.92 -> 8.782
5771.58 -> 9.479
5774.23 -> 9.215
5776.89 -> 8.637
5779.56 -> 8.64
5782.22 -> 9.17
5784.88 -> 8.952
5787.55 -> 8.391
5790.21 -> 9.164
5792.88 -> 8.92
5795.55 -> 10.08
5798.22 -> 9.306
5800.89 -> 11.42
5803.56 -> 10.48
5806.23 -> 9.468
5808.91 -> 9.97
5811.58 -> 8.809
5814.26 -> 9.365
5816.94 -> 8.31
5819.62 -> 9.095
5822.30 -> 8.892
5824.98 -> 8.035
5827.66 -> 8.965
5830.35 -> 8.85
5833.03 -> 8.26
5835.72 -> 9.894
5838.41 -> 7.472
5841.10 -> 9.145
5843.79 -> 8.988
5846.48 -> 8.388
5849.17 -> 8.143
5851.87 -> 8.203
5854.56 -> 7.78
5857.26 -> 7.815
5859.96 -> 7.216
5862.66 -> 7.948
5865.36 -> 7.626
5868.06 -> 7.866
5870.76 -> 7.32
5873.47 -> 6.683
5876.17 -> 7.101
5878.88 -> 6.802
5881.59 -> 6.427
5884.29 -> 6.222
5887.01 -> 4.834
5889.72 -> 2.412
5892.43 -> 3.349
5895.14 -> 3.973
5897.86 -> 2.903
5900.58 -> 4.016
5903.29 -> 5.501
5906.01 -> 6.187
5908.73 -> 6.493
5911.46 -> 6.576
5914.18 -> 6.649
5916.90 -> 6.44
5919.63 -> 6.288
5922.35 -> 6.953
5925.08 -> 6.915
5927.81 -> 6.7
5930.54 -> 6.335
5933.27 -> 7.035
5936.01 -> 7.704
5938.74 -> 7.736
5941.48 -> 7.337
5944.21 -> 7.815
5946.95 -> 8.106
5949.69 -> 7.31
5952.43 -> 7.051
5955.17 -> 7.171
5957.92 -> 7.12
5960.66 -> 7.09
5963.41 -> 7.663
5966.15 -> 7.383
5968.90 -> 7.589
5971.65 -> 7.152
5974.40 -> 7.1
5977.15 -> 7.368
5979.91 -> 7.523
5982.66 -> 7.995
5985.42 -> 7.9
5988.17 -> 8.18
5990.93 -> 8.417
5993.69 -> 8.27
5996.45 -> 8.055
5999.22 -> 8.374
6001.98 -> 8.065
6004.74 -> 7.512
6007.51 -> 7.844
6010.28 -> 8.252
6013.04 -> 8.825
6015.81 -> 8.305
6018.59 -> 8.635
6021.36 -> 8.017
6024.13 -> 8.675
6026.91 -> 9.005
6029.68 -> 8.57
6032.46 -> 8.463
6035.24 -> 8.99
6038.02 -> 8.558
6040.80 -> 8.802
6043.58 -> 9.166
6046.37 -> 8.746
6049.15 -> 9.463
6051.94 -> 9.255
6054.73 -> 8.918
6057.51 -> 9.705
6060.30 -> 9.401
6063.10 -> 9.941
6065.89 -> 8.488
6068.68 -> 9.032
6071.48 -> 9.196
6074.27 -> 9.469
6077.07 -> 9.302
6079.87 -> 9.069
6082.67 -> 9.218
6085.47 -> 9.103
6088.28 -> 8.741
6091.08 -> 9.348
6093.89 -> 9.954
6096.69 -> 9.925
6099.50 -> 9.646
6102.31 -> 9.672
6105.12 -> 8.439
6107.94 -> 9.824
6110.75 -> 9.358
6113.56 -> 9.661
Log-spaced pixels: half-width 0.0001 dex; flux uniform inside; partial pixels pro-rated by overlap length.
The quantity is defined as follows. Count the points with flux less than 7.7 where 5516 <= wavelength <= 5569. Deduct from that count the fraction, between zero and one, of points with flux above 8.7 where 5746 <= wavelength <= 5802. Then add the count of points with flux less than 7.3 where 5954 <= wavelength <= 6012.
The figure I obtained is 18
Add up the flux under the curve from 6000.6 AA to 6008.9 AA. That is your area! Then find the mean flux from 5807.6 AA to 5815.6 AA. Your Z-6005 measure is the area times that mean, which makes 608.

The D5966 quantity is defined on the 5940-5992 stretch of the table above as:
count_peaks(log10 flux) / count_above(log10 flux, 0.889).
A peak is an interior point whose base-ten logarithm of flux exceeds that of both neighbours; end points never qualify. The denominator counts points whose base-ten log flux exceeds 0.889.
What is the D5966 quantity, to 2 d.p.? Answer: 0.83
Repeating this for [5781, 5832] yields 0.37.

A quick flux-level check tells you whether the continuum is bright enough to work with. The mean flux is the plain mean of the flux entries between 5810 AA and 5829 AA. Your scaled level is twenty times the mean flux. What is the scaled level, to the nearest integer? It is 176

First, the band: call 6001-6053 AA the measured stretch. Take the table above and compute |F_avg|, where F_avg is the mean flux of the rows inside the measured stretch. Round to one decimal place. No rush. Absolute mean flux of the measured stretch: 8.6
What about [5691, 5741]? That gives 8.5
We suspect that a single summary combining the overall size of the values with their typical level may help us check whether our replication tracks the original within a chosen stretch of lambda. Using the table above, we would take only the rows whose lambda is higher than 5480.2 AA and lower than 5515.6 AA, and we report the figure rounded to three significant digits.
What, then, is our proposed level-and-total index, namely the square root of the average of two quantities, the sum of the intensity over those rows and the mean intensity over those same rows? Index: 7.31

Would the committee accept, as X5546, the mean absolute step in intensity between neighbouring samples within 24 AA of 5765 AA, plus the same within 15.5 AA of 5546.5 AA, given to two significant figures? 0.91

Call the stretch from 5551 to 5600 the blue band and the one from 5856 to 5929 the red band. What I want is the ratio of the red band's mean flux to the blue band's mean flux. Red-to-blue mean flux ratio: 0.80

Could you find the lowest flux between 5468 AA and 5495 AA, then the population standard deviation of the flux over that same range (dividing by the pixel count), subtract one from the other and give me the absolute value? 6.3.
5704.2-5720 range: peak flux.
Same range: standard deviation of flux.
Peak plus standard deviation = 9.2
